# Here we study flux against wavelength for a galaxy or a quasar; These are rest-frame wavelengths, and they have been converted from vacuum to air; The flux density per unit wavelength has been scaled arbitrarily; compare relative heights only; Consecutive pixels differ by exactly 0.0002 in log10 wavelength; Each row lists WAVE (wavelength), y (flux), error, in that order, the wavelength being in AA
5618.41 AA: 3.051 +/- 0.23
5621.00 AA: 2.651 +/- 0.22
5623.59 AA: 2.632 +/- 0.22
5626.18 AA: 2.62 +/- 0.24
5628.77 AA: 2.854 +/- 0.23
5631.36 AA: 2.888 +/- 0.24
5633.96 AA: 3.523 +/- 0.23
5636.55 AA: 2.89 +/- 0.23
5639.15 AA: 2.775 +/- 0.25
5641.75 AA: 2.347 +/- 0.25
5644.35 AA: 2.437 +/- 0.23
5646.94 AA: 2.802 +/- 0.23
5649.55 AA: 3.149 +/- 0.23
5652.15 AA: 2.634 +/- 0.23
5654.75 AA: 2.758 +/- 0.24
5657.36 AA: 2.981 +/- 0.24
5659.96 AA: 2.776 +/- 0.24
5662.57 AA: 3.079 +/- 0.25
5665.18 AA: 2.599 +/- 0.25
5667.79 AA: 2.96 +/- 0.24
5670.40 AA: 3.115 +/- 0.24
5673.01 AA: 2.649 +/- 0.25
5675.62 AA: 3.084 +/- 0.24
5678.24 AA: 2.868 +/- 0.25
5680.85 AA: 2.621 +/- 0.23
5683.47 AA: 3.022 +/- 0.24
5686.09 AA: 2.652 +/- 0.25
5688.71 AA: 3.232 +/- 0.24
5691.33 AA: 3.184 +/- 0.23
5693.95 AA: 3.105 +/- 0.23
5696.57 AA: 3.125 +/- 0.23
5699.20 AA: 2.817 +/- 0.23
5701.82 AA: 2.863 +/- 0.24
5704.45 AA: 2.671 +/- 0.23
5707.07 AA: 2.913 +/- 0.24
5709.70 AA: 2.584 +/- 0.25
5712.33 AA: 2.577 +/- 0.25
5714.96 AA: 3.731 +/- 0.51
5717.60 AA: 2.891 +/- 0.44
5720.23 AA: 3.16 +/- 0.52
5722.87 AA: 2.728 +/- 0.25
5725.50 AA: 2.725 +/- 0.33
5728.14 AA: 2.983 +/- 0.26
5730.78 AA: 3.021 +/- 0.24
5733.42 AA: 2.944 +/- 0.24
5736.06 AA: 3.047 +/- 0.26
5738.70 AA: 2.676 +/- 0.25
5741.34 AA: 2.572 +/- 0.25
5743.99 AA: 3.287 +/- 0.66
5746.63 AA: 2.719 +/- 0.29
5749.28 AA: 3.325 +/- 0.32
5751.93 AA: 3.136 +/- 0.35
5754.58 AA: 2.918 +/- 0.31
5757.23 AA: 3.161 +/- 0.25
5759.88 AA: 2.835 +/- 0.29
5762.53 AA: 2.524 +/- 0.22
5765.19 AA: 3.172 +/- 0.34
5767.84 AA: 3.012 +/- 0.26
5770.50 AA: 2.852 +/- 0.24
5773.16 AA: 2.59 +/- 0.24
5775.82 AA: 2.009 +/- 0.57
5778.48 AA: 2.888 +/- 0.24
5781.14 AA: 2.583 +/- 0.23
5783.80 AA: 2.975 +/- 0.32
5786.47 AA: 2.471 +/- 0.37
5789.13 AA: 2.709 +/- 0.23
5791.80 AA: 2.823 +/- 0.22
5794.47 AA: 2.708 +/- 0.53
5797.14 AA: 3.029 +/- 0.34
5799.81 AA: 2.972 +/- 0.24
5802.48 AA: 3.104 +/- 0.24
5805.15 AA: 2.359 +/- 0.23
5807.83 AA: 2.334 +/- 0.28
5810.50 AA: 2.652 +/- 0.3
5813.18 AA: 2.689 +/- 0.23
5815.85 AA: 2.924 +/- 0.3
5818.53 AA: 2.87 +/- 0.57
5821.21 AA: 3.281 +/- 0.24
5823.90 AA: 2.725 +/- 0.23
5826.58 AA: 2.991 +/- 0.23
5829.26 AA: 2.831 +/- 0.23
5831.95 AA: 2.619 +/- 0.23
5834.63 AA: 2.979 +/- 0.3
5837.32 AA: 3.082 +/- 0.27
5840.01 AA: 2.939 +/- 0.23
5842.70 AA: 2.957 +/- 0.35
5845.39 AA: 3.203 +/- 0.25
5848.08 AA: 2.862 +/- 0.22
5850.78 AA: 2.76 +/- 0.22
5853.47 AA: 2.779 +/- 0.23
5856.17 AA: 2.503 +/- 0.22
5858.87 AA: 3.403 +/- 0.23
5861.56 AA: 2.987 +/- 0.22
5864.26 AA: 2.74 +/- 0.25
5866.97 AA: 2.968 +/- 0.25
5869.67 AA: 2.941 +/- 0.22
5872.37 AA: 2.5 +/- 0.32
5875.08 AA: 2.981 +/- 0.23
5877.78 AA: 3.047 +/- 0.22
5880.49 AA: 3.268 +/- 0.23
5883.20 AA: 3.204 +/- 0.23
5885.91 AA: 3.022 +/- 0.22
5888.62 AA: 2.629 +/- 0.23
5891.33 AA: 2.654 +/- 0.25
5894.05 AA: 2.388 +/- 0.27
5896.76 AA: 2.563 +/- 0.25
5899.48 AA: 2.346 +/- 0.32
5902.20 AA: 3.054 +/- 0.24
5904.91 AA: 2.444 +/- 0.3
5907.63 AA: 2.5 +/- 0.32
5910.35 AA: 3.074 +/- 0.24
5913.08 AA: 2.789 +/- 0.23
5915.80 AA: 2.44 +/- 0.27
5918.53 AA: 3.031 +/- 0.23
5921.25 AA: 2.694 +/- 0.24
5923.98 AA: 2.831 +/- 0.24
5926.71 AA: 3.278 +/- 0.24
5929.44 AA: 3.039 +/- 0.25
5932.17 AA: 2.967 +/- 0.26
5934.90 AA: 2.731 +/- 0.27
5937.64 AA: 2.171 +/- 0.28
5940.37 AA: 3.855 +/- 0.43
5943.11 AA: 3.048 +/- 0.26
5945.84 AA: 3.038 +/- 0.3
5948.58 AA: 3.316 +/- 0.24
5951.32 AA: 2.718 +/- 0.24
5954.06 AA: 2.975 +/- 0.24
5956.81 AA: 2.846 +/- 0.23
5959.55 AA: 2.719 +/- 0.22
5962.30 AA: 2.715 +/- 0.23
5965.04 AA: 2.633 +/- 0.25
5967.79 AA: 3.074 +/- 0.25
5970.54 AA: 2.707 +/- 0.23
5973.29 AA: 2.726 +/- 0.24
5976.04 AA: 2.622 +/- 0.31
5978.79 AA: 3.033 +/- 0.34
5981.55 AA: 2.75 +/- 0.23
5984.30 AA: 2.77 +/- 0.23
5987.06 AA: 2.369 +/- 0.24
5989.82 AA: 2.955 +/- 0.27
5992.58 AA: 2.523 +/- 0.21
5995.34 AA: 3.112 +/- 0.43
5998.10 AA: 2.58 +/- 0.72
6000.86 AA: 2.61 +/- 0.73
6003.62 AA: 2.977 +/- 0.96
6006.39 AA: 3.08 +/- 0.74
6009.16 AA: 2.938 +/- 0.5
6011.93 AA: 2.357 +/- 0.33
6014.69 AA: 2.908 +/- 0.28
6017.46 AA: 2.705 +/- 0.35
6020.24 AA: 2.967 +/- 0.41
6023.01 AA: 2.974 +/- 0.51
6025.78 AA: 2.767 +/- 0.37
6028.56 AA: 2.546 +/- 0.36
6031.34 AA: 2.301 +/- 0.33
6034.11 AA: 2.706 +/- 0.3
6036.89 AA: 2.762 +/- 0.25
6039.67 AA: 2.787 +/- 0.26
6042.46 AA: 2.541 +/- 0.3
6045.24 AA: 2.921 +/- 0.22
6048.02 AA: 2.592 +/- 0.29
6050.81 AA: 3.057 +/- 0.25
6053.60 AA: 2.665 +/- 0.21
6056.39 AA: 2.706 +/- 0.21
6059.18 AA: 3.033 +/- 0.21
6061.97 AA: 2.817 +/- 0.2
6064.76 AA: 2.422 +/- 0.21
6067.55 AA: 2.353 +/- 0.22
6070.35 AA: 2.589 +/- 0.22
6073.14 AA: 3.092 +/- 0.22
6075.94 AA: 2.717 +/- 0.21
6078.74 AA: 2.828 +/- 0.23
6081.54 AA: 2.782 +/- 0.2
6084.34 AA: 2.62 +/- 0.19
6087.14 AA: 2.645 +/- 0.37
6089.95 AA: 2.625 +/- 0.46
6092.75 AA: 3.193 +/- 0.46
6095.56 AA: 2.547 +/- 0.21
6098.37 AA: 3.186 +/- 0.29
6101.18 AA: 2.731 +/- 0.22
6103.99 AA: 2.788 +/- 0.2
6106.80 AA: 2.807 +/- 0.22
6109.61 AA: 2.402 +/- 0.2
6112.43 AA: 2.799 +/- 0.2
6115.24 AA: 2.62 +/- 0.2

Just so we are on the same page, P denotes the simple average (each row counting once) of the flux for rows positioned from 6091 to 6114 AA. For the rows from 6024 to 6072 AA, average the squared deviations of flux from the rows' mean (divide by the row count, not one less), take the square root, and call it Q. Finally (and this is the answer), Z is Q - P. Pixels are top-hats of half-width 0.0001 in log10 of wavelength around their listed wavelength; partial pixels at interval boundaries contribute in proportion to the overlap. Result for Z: -2.60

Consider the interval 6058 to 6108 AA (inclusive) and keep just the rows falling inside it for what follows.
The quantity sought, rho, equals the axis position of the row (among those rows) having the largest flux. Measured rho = 6092.75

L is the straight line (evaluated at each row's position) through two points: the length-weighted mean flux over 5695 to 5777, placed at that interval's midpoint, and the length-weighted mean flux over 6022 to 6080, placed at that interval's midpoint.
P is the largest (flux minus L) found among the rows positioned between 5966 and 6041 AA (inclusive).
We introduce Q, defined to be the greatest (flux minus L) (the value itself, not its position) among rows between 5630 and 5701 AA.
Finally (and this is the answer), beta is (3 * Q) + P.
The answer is 2.09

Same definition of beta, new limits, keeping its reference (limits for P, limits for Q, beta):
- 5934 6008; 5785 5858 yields 2.38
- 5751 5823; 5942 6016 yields 2.05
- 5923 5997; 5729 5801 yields 2.40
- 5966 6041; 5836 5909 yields 2.10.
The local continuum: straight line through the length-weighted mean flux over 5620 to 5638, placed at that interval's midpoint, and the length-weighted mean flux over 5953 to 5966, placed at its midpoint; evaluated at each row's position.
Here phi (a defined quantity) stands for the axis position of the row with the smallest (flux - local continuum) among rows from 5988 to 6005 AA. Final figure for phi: 5992.58 AA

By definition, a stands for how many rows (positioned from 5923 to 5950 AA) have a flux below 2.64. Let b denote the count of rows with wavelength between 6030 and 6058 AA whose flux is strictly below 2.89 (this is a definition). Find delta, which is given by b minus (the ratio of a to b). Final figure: 7.9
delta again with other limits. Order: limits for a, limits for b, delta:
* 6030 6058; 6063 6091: 8.7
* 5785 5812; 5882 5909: 6.6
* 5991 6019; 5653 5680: 4.2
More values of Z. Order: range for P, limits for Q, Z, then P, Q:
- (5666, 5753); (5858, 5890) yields -2.69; 2.94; 0.25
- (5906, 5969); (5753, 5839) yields -2.62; 2.89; 0.27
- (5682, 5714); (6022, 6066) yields -2.69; 2.90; 0.21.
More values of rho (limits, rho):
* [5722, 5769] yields 5749.28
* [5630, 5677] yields 5633.96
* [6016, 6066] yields 6050.81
